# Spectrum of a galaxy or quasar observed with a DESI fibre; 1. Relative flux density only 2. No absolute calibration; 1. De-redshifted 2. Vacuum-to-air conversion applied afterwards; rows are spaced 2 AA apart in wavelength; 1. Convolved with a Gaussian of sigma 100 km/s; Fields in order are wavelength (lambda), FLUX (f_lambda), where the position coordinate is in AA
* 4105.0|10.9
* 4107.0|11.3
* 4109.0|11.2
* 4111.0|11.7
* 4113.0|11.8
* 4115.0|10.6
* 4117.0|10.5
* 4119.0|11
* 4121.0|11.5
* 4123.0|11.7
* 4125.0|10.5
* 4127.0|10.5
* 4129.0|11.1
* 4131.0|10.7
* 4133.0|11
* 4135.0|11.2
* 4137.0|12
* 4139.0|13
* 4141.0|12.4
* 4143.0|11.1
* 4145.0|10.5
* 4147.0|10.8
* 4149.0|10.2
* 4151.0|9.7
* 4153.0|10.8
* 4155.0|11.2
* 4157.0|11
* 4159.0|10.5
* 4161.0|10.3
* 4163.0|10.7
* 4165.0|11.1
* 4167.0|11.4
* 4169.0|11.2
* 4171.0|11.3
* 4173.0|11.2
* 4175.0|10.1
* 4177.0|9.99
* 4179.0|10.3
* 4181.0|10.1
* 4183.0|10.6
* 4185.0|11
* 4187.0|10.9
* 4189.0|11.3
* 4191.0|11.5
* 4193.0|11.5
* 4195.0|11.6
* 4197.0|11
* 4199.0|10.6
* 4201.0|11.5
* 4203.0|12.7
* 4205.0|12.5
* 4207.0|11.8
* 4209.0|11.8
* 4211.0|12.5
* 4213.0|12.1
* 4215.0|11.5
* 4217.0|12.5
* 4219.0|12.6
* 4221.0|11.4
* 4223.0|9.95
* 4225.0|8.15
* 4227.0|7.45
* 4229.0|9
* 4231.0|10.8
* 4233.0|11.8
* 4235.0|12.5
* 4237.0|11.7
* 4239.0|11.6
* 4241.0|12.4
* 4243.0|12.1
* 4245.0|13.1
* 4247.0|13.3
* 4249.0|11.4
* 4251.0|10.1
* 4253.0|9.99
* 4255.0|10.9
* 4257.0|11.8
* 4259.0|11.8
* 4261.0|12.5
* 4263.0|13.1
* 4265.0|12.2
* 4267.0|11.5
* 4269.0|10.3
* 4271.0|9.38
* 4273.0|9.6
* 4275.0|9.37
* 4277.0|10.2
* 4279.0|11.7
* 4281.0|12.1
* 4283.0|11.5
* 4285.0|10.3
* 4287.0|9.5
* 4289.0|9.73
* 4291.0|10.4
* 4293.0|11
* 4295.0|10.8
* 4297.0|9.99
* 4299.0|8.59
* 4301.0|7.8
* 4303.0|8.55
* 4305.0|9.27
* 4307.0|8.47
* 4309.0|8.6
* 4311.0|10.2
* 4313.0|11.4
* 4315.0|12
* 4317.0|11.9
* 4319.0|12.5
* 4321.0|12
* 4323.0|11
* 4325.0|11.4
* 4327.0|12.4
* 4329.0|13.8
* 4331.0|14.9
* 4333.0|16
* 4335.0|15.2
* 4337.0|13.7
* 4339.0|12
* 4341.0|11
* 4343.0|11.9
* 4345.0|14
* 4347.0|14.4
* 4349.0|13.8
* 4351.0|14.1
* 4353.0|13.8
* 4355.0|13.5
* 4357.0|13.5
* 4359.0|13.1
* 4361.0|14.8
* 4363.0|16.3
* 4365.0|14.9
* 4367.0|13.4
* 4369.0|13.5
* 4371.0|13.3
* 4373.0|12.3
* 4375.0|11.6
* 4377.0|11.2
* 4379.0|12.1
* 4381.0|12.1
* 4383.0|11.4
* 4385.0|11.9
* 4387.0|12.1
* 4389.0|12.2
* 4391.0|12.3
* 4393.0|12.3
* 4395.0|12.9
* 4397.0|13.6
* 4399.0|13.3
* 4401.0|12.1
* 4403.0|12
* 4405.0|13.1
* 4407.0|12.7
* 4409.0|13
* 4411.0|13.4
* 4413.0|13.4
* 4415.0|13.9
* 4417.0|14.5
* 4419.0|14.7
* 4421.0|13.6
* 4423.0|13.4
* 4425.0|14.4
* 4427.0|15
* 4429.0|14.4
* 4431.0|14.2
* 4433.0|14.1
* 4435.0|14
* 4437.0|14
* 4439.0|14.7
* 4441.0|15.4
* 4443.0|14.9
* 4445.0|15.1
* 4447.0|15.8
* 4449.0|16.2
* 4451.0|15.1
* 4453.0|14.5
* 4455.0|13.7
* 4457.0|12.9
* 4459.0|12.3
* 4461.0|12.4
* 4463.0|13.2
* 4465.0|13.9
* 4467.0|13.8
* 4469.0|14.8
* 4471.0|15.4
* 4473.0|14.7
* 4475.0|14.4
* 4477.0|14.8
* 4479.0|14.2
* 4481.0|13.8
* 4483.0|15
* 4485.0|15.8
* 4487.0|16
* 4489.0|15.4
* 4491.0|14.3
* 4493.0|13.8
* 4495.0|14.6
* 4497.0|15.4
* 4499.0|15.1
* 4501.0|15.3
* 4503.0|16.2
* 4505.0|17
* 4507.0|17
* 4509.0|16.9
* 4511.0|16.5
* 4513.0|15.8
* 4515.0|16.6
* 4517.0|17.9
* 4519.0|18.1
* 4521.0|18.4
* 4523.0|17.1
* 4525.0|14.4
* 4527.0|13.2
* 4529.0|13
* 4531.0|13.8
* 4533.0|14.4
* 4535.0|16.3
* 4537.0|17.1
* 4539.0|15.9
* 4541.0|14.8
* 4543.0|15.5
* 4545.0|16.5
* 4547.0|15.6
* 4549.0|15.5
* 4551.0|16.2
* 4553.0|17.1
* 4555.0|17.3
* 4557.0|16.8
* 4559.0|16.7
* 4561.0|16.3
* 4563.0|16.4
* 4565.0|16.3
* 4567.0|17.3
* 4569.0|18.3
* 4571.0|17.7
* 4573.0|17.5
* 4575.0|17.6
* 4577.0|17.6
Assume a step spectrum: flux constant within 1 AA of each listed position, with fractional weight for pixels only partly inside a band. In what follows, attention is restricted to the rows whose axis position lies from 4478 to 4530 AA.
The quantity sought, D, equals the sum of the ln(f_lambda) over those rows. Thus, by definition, 71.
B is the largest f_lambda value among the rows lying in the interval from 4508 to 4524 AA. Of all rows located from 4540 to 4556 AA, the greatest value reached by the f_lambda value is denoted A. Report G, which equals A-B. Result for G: -1.1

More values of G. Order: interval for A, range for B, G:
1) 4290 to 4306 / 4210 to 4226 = -1.6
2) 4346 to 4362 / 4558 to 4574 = -3.5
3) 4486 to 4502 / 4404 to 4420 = 1.3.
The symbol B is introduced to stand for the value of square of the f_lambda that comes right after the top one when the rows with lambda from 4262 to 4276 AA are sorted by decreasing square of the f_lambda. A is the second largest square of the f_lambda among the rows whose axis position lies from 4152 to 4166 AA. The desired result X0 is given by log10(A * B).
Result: 4.26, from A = 123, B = 149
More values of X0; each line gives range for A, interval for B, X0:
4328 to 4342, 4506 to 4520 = 4.87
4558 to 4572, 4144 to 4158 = 4.58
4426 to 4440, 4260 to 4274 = 4.53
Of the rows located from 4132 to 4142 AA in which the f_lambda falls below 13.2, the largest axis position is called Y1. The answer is 4141.0 AA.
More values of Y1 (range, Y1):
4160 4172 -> 4171.0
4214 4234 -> 4233.0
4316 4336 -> 4327.0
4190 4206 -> 4205.0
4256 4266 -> 4265.0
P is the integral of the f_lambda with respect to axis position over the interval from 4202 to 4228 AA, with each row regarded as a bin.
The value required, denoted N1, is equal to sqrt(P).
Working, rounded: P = 294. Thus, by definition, 17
